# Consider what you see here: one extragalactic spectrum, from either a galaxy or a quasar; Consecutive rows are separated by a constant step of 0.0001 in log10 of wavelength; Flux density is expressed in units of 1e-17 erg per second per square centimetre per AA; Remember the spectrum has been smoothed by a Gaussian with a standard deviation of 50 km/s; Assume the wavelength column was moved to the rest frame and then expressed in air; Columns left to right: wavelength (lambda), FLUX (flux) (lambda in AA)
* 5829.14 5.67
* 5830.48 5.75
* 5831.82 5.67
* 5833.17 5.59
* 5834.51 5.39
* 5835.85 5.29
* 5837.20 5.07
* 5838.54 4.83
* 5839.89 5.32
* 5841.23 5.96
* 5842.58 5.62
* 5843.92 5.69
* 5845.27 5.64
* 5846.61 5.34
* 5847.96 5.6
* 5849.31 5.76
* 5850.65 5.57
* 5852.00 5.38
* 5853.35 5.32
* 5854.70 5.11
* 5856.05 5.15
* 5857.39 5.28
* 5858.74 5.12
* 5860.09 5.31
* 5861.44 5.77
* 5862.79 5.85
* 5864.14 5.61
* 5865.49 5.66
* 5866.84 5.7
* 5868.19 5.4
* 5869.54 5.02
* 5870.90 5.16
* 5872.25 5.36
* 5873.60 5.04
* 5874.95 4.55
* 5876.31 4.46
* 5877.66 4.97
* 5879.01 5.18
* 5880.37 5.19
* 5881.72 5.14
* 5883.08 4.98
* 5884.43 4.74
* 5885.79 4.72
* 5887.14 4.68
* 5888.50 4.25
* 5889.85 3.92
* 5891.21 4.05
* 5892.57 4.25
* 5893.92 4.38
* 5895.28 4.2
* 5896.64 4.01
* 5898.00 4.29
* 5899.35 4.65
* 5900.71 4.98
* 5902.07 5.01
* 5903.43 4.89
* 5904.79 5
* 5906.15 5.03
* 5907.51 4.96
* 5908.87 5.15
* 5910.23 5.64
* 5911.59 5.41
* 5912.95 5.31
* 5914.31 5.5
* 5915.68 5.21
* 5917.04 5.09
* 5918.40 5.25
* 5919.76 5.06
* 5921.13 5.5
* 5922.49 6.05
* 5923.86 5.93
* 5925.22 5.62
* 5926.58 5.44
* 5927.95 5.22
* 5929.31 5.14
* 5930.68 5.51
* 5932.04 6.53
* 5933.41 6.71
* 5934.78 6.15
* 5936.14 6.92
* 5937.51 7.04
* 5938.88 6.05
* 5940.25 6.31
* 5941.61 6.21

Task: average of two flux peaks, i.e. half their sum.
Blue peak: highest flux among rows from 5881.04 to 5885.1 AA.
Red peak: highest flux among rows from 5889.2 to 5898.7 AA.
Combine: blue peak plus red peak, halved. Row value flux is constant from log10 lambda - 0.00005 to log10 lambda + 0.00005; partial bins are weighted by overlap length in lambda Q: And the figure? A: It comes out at 4.8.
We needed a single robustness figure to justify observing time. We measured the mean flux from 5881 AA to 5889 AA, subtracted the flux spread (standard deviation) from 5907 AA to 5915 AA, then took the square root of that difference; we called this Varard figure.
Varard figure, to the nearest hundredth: 2.13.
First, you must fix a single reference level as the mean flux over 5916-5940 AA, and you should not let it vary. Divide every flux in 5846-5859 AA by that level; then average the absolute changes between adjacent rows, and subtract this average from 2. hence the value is 1.973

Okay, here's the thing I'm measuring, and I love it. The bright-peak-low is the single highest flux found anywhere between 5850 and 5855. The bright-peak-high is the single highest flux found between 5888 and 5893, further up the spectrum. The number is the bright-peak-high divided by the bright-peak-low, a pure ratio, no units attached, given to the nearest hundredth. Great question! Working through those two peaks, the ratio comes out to 0.76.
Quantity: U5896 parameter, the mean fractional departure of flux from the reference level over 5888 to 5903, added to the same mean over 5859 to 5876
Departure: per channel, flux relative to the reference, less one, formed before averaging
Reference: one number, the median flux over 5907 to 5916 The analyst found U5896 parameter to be -0.17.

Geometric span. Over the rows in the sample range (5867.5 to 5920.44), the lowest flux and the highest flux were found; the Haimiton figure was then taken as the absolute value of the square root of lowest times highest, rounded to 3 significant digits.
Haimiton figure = 4.70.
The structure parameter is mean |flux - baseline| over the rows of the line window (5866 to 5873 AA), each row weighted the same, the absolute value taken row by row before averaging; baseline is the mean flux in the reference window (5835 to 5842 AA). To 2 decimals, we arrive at 0.20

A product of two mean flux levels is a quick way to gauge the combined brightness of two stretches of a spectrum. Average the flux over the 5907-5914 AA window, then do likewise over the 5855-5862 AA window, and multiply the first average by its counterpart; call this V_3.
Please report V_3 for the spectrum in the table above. 28.2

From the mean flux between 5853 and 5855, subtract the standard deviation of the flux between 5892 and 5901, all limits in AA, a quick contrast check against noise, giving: 4.9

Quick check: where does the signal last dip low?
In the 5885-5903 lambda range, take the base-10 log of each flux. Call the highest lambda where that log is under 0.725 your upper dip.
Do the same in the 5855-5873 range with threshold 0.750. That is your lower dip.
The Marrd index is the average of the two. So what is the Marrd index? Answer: 5887.2 AA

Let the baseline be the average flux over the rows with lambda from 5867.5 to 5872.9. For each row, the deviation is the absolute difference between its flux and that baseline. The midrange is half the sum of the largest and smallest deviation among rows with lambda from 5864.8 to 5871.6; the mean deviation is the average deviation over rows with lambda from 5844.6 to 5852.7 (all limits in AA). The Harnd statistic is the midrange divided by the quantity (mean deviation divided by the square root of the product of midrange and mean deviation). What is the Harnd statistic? 0.25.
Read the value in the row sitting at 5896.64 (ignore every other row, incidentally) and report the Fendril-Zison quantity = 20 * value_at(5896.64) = 80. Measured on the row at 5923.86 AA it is 119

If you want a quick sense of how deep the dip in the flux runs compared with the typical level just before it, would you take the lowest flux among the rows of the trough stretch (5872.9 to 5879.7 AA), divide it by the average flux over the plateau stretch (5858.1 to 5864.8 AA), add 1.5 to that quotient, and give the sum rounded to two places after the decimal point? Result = 2.31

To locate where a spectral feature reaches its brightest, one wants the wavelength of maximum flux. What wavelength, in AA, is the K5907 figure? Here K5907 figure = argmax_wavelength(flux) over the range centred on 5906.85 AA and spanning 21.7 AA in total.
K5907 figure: 5910.23 AA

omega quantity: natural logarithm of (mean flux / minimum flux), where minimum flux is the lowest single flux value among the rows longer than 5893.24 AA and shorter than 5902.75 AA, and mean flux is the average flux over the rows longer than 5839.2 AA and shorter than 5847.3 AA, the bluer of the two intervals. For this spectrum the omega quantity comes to 0.333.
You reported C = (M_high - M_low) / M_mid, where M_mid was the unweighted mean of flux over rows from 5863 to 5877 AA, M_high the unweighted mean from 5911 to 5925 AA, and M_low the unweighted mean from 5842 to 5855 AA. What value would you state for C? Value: -0.01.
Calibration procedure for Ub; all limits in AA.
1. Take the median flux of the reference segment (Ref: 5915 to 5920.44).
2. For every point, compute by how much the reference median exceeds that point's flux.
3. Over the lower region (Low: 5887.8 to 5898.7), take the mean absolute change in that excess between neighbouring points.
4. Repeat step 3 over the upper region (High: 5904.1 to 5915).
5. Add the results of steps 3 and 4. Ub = 0.39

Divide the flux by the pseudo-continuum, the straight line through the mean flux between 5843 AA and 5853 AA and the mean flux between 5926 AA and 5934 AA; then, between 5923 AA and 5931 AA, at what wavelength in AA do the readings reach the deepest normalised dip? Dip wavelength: 5929.31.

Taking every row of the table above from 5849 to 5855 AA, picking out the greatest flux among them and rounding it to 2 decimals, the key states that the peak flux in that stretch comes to 5.76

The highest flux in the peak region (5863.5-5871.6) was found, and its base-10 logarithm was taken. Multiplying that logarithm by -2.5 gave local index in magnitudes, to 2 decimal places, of -1.89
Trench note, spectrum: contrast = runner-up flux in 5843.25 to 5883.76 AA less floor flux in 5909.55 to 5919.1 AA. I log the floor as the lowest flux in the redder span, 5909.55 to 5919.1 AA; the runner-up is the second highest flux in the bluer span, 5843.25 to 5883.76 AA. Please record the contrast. 0.68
